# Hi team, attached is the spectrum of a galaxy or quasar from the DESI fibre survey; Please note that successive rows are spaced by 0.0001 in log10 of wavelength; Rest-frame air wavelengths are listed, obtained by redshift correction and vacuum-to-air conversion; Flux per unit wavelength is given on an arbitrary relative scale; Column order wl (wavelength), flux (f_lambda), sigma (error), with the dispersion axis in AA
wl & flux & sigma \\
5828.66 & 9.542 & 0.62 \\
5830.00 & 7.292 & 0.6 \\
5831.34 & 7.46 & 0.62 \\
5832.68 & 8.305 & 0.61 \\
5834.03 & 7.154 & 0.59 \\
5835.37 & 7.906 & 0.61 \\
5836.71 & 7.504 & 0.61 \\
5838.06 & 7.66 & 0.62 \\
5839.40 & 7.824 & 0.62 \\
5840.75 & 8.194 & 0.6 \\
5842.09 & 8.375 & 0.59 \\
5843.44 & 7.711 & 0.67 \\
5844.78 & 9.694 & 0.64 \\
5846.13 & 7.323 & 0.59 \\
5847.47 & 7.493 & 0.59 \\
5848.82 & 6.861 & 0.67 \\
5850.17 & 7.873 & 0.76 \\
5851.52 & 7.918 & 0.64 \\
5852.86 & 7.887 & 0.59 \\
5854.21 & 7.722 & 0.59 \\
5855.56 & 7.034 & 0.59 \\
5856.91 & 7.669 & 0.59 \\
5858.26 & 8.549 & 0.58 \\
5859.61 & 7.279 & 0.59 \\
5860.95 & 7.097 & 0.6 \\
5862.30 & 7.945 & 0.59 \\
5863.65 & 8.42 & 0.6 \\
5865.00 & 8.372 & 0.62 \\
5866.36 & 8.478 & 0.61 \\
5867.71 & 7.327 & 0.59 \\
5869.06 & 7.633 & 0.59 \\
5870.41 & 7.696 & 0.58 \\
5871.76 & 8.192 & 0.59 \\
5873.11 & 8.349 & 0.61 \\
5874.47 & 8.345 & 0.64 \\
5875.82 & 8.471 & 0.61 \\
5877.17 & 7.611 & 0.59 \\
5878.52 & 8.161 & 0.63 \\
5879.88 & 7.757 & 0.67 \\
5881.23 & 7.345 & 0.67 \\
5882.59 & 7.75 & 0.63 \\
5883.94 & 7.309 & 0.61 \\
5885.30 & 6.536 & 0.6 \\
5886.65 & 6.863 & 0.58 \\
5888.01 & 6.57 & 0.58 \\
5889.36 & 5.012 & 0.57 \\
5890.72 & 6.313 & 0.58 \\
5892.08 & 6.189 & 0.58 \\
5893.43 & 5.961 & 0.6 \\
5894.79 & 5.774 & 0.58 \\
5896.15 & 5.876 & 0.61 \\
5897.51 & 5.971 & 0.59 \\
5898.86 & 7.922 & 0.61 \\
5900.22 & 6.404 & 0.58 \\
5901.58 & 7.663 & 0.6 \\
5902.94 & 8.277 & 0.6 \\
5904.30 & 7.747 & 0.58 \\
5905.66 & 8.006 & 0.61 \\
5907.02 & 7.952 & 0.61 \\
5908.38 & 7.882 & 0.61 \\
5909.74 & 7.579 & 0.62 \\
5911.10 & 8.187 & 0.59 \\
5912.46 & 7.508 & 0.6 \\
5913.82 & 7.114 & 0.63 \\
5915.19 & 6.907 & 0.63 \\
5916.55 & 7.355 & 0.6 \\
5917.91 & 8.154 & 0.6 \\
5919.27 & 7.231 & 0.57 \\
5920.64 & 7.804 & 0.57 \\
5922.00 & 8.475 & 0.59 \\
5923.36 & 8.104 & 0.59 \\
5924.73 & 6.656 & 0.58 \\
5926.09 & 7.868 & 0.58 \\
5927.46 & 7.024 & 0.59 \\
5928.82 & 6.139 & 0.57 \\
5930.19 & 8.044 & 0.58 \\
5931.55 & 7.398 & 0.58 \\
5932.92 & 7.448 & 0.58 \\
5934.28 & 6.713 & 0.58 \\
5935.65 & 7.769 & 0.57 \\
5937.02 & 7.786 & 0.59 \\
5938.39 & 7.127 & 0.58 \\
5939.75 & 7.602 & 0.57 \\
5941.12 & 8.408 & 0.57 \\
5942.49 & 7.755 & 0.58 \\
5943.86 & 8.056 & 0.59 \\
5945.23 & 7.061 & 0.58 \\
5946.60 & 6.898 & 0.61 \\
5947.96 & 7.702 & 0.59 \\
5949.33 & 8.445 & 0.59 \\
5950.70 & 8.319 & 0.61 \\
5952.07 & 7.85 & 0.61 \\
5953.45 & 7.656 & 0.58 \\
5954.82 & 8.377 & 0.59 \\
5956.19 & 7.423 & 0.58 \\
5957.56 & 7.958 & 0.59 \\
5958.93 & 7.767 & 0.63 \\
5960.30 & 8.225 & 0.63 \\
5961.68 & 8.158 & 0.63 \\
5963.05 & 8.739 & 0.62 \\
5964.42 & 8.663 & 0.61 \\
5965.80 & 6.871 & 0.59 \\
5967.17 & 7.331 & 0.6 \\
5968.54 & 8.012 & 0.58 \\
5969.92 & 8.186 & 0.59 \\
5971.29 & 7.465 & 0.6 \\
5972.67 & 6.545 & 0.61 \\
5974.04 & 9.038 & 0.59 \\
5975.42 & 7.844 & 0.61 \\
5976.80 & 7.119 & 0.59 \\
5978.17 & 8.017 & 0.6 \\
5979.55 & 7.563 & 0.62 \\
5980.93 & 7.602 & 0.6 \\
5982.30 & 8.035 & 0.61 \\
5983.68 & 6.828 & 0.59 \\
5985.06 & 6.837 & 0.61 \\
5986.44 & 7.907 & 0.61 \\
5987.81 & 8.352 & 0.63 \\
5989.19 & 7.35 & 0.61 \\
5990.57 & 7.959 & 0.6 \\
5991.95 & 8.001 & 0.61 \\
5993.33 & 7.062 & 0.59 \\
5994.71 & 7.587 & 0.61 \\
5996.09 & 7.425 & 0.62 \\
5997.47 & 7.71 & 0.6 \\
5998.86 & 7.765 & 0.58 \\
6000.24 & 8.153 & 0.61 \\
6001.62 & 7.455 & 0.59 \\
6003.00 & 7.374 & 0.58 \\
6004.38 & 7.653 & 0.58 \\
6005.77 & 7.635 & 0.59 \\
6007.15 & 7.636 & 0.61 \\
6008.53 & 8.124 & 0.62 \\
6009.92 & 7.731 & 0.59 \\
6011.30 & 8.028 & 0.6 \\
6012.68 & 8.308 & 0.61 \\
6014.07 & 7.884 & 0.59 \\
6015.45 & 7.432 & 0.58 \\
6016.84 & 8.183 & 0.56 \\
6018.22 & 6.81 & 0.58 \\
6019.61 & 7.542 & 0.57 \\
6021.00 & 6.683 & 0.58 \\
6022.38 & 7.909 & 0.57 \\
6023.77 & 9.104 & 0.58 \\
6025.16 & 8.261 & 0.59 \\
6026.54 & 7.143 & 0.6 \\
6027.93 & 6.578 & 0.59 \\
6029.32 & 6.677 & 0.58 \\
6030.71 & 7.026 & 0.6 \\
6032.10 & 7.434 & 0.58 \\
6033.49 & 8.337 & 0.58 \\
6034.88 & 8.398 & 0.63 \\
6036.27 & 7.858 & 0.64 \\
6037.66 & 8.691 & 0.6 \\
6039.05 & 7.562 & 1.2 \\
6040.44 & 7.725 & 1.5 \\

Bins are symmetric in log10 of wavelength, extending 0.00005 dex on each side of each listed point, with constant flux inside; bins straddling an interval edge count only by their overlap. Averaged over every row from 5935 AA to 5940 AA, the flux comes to 7.57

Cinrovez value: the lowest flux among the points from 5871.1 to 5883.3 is 7.345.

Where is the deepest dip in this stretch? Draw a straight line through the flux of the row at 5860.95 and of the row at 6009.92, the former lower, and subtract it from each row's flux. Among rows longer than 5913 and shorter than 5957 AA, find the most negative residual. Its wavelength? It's 5928.82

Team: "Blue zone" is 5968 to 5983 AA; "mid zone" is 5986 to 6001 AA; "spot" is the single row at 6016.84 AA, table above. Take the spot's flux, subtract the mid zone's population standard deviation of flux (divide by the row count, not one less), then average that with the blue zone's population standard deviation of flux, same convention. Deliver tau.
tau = 4.22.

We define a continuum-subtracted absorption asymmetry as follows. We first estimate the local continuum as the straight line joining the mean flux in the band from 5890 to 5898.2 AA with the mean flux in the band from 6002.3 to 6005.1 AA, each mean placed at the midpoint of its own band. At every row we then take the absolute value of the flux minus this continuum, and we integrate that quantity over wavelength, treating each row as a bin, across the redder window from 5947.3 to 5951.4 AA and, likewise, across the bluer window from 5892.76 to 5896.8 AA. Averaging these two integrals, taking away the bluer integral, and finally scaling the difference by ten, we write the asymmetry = 25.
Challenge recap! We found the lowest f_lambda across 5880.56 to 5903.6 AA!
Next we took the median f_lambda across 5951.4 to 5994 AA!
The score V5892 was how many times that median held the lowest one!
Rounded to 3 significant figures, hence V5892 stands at 1.57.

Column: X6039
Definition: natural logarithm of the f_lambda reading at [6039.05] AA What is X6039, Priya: 2.02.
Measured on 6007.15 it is 2.03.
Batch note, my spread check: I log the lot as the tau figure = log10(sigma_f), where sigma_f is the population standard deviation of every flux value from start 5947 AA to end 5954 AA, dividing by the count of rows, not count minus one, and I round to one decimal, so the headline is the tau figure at -0.5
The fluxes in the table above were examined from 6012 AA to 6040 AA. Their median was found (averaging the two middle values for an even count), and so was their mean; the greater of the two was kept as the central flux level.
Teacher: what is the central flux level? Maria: 7.71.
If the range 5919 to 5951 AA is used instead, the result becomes 7.73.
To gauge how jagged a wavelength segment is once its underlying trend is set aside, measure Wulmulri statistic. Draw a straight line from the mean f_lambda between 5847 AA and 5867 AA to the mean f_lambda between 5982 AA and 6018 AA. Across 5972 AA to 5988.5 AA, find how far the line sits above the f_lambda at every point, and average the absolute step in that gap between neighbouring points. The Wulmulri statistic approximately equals 0.82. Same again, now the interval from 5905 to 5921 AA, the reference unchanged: 0.46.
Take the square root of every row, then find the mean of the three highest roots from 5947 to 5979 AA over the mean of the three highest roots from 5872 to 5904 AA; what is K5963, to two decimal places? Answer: 1.02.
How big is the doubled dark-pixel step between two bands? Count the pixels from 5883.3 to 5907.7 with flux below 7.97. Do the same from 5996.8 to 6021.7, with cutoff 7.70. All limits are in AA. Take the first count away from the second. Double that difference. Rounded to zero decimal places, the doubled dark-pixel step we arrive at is -14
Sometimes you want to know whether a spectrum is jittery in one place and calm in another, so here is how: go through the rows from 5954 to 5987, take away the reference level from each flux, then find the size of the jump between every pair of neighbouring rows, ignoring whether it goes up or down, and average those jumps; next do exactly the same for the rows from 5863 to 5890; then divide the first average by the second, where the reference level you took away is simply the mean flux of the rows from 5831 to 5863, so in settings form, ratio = 1.6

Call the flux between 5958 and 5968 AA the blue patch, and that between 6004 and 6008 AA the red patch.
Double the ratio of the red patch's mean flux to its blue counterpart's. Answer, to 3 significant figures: 1.92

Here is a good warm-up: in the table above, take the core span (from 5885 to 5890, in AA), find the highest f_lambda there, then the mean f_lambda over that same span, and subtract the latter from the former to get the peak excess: 0.62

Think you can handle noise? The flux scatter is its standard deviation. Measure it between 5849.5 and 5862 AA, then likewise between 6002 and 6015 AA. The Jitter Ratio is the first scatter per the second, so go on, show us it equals 1.63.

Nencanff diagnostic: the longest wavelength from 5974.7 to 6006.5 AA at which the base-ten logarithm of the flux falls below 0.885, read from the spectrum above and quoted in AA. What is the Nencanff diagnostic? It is 6005.77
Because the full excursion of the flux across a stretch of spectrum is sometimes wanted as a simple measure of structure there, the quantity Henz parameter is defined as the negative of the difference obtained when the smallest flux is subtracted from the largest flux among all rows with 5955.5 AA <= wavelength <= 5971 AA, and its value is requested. -1.9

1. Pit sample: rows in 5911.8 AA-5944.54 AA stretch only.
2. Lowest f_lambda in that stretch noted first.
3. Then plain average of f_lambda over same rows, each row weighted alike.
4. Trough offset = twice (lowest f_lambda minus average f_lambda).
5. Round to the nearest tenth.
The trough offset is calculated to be -2.8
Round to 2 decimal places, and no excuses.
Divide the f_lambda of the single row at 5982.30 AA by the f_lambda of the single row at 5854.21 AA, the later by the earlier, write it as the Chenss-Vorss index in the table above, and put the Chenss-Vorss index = 1.04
